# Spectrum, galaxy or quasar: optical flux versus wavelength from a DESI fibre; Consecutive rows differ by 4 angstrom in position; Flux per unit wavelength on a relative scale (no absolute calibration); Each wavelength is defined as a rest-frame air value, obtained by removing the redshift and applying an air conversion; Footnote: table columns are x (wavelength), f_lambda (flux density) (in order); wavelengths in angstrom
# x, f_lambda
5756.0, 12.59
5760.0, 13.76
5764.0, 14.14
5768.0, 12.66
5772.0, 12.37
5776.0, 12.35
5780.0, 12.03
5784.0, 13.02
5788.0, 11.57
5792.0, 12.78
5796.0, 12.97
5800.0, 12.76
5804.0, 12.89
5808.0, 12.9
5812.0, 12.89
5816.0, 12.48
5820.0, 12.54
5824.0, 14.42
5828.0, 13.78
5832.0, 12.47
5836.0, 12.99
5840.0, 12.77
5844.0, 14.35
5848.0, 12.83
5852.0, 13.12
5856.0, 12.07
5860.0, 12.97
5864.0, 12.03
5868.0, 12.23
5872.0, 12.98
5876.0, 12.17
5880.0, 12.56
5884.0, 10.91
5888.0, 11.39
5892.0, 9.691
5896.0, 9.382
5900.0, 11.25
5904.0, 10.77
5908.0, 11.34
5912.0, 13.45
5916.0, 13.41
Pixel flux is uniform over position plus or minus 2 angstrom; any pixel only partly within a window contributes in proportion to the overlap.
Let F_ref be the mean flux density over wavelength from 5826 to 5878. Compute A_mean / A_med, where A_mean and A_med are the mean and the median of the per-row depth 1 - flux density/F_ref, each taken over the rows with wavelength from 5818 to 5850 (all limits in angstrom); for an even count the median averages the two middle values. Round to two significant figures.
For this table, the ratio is 5.4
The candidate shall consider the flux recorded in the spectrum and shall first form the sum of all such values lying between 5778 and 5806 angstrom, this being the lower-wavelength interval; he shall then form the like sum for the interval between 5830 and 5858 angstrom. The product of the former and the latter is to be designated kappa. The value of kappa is 7975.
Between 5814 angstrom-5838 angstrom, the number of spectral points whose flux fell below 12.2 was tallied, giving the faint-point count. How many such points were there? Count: 0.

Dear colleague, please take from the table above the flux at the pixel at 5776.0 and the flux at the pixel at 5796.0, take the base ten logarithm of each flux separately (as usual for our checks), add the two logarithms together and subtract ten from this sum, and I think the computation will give -7.80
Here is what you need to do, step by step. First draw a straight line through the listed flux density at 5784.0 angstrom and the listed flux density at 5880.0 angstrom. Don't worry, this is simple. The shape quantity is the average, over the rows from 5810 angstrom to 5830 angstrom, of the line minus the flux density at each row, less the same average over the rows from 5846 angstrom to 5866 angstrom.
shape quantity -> -0.45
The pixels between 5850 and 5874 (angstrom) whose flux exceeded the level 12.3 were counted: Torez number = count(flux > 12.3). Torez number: 3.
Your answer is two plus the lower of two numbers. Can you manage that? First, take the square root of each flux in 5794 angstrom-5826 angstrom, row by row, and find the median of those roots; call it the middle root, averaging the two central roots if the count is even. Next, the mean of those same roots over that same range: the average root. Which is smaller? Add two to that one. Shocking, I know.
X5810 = 5.59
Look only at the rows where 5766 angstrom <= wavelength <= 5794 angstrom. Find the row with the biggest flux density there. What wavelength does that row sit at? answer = 5784.0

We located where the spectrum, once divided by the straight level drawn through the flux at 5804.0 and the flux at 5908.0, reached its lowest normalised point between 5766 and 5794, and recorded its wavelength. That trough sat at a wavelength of 5788.0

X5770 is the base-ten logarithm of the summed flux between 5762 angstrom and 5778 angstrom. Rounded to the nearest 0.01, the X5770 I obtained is 1.71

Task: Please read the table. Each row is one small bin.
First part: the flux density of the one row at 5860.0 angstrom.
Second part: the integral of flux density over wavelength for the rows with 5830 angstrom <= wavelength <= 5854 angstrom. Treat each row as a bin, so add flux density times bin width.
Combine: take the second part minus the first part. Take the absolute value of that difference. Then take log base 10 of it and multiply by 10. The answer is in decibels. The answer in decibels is 24.8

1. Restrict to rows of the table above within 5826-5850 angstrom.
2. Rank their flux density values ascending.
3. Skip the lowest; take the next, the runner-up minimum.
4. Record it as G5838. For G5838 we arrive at 12.77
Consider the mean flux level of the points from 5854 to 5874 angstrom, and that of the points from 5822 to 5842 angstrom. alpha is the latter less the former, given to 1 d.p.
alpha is 0.8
